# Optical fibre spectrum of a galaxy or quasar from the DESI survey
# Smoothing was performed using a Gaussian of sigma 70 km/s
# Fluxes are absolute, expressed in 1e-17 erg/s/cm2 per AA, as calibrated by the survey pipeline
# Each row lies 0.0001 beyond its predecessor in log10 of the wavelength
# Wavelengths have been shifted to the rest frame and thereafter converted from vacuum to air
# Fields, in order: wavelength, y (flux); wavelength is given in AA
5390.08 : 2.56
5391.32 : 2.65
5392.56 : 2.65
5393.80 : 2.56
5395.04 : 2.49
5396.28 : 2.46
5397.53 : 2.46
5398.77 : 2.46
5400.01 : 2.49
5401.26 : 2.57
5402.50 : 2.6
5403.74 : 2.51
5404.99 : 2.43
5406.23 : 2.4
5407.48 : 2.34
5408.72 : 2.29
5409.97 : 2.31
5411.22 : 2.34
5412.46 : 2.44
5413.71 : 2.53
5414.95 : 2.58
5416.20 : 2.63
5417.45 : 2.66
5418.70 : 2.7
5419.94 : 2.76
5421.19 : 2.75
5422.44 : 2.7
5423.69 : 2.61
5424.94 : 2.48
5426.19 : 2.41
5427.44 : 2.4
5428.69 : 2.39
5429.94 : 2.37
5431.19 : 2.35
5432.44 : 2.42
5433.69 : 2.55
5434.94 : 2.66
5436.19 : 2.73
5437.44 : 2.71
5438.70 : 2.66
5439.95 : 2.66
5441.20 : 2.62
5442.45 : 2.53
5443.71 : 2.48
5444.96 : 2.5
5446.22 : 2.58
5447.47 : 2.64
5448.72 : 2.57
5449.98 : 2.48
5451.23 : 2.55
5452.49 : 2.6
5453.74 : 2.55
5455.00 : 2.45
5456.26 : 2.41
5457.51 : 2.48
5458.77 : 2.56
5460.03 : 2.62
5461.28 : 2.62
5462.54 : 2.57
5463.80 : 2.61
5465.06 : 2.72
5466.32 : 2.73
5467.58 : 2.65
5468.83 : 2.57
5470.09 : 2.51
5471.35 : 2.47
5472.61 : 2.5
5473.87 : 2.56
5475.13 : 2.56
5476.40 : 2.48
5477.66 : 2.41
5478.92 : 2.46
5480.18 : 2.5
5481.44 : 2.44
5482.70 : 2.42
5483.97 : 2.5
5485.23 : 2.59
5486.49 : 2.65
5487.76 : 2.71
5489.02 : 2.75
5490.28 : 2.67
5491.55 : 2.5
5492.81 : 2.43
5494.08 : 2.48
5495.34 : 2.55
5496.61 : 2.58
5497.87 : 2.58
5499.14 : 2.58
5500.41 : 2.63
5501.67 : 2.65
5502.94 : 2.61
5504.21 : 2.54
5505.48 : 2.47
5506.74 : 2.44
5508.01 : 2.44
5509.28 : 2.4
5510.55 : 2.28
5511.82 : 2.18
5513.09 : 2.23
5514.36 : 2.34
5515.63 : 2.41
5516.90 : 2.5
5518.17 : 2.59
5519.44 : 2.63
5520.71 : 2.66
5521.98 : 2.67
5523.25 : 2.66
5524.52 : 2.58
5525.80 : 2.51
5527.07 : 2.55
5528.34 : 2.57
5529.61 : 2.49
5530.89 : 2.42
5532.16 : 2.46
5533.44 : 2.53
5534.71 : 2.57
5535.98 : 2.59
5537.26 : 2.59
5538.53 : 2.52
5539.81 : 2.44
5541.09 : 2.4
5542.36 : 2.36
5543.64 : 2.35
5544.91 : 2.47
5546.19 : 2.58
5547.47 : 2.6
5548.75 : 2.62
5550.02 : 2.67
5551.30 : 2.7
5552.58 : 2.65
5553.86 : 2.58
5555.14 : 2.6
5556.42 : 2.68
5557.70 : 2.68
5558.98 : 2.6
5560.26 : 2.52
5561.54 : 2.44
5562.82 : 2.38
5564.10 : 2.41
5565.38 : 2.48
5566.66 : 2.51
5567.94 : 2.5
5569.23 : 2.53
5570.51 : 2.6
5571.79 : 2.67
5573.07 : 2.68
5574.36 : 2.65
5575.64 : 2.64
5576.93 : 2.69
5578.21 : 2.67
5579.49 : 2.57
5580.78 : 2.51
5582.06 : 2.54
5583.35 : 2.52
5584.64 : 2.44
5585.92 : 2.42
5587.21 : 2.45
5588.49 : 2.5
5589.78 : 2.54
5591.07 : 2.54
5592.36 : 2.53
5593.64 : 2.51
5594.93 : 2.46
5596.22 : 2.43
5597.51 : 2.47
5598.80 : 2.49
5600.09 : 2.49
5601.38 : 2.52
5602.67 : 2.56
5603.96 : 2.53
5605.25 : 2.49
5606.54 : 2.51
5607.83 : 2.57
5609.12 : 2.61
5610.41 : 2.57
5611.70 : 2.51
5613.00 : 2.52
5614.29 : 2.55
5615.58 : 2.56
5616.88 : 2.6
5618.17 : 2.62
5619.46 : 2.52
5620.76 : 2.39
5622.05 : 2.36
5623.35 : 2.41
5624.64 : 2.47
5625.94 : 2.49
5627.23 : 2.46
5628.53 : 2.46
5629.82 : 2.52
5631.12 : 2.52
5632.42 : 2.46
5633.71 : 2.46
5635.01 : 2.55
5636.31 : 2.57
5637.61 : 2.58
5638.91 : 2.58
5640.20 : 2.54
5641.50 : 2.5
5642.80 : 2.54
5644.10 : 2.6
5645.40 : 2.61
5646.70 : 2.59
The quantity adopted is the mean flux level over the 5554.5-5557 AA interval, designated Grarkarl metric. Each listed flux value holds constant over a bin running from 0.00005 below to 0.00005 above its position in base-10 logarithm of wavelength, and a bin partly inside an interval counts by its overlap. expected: 2.64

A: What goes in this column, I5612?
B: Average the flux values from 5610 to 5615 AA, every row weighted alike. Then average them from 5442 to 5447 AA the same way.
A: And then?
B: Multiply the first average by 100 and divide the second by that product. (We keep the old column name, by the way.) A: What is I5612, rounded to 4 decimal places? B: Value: 0.0099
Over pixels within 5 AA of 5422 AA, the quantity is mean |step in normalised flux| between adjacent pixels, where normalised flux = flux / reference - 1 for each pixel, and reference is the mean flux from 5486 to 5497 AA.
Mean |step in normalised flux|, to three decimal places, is 0.025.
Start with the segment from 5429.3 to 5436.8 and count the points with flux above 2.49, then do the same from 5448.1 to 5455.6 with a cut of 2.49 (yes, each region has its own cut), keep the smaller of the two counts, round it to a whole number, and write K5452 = 3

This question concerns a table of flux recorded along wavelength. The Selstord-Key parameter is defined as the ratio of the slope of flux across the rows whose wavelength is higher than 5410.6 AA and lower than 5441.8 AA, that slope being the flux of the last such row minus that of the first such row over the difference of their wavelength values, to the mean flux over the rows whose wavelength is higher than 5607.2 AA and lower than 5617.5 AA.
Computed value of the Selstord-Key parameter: 0.0036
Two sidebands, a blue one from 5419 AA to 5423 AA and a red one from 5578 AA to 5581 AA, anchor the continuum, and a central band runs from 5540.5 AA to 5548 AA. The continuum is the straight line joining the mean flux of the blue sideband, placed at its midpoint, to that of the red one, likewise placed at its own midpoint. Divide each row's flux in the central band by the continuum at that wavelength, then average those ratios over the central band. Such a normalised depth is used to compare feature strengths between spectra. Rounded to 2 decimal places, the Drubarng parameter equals 0.94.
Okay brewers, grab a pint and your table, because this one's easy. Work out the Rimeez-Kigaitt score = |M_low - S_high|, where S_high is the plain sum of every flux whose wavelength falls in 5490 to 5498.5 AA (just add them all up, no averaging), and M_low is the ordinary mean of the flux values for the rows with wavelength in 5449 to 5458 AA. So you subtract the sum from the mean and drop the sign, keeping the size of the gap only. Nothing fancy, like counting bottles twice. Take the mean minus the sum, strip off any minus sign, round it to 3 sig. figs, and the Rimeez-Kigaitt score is 15.3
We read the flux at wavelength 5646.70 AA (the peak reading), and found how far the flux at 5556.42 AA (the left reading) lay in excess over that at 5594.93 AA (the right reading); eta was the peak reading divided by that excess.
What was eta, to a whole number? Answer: 12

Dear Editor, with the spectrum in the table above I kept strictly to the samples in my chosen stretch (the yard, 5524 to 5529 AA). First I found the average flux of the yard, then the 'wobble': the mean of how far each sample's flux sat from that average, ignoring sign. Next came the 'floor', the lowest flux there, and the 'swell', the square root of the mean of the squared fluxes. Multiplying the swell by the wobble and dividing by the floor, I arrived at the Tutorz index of 0.023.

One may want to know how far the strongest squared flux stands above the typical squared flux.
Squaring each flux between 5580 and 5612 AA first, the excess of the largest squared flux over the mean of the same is 0.52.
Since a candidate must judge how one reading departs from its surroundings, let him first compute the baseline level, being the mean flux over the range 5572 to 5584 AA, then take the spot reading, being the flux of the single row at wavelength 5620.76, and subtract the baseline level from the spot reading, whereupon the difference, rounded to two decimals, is -0.22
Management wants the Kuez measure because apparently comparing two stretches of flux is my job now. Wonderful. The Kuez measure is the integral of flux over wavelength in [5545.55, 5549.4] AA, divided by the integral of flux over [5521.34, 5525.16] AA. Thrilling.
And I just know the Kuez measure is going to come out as 0.99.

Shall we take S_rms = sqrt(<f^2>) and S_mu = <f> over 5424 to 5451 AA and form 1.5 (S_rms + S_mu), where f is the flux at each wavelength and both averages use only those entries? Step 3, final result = 7.60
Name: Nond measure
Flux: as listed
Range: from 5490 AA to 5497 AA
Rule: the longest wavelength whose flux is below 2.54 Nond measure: 5494.08 AA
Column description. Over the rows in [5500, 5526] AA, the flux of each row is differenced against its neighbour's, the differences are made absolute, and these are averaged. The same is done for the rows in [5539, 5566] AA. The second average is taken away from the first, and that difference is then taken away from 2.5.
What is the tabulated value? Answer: 2.50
